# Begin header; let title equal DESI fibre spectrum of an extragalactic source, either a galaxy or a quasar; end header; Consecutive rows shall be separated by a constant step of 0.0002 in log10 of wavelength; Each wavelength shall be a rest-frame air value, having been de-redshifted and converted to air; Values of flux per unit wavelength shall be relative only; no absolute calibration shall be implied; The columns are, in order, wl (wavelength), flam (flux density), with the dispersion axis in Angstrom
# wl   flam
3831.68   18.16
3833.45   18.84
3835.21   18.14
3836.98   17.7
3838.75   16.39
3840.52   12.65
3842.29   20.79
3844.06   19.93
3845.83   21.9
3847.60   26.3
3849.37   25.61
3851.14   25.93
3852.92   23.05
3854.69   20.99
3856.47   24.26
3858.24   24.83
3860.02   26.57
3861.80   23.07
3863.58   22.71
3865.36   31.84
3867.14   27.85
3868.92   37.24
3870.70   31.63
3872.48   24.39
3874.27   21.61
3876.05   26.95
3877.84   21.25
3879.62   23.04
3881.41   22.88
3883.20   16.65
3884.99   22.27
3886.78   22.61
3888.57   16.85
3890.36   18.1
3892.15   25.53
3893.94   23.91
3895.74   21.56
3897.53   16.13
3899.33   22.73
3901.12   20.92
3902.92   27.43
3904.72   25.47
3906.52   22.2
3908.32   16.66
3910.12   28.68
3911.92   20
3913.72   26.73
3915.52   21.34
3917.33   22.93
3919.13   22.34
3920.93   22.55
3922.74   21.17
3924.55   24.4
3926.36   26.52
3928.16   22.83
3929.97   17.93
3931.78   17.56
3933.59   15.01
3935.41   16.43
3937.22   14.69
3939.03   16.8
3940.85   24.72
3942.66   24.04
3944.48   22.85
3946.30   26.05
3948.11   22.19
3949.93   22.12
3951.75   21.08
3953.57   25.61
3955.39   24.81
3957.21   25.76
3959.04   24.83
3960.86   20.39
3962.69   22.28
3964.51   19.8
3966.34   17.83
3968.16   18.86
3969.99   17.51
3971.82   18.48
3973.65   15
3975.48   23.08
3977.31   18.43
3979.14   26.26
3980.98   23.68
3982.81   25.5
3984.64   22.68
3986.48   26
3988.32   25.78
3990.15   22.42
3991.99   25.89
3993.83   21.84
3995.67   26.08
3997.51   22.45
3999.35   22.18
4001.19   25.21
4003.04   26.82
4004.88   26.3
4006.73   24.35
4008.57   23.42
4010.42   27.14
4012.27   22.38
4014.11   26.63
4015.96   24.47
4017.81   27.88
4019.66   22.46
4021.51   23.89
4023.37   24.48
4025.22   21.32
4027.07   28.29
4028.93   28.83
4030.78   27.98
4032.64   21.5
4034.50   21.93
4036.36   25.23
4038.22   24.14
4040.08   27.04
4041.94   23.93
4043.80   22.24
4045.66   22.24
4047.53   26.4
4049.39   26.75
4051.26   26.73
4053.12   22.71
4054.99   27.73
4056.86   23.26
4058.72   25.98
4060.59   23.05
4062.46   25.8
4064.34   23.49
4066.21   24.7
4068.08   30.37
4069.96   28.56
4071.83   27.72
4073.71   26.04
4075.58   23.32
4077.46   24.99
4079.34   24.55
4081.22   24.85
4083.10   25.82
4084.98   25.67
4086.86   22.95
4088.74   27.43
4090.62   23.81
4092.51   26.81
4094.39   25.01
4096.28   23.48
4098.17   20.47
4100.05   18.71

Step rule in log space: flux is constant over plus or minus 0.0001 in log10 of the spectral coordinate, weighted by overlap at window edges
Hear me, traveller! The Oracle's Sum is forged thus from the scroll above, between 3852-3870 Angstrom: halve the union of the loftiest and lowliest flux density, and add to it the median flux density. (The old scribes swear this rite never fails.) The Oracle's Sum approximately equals 53.7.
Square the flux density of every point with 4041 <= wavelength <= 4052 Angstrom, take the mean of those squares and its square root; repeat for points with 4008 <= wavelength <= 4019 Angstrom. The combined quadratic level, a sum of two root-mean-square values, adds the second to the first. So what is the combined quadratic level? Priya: 50.2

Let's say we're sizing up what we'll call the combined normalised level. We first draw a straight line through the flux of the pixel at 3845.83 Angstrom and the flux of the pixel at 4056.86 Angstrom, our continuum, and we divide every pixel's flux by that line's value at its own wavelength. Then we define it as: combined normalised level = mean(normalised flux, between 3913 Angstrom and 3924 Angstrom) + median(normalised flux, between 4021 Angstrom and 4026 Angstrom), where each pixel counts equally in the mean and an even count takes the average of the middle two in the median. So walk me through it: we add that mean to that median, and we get 2.06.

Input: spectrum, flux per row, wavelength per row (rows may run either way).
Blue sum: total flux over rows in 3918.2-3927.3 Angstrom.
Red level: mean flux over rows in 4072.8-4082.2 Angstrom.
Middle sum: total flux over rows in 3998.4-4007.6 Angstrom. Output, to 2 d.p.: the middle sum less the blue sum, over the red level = 0.32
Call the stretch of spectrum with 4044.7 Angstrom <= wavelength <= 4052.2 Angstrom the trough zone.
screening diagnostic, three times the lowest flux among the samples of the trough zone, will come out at 67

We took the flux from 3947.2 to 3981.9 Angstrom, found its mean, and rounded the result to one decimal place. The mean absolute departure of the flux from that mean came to 2.7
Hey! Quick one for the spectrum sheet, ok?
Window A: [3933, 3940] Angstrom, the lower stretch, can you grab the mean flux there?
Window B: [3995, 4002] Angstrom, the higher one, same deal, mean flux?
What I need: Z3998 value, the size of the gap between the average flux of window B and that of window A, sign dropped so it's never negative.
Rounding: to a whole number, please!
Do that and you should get 8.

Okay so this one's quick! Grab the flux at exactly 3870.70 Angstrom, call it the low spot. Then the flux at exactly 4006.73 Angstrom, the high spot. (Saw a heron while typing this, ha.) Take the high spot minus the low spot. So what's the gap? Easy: -7.3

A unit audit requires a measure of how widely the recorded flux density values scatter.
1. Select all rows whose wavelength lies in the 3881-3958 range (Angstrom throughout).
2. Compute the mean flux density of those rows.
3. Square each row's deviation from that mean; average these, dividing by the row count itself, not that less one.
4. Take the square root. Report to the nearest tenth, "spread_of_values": 3.6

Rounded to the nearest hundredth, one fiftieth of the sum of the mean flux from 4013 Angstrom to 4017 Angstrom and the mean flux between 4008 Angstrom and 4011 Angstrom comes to 1.02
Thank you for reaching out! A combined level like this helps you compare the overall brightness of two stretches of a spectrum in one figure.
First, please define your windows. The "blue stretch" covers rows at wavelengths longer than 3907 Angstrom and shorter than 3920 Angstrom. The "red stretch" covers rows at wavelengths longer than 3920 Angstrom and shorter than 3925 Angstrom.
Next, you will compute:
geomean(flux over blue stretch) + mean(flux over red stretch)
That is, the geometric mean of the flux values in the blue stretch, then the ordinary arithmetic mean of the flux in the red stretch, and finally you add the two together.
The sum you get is 45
